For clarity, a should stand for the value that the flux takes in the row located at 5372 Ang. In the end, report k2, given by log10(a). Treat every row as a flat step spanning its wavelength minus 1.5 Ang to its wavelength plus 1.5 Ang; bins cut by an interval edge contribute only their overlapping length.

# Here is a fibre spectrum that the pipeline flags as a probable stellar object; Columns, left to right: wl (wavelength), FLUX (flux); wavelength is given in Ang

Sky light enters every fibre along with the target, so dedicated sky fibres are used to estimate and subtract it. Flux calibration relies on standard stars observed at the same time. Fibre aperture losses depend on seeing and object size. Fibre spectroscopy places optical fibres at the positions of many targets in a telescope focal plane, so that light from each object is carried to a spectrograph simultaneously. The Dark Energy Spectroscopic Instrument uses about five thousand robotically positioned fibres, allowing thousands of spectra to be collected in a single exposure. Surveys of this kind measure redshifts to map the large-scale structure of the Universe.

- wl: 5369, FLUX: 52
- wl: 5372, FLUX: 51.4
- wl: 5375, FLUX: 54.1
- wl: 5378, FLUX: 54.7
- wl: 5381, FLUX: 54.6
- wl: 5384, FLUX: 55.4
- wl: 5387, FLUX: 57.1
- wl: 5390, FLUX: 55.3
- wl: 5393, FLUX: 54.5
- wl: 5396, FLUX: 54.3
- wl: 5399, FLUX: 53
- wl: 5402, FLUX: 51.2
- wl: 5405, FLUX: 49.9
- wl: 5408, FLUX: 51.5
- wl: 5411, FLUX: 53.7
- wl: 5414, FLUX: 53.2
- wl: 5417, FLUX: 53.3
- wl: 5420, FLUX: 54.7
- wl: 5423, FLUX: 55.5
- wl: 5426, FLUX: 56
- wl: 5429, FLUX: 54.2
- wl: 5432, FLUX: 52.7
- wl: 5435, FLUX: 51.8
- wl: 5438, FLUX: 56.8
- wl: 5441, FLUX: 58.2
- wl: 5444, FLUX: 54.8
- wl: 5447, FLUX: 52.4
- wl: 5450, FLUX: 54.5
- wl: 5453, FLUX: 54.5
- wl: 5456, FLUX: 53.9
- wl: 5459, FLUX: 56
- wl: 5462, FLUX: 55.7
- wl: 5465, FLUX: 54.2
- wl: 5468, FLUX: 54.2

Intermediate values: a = 51.4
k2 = 1.71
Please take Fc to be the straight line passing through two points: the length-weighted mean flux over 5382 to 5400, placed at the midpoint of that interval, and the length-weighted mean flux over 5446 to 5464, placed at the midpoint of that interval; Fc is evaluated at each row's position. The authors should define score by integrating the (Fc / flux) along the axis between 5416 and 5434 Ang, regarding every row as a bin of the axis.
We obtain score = 18.1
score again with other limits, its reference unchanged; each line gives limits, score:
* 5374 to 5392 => 17.9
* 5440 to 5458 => 18.0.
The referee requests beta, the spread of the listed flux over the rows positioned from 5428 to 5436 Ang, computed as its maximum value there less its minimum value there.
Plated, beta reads 2.4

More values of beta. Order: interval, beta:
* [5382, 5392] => 1.8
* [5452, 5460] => 2.1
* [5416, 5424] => 2.2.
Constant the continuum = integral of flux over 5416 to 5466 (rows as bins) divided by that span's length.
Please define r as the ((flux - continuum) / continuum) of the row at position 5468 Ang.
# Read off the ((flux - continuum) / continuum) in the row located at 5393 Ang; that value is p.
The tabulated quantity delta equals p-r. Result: 0.005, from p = 0.00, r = -0.009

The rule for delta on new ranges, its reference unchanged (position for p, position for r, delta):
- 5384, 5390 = 0.002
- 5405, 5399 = -0.057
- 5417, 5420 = -0.026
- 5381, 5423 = -0.016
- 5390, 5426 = -0.013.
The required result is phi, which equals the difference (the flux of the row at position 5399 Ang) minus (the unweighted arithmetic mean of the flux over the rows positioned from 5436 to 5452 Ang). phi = -2.3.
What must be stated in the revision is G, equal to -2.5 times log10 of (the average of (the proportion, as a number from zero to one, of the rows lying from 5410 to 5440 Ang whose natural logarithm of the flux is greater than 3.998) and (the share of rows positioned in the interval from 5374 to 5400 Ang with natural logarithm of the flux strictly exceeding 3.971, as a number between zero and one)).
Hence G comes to 0.48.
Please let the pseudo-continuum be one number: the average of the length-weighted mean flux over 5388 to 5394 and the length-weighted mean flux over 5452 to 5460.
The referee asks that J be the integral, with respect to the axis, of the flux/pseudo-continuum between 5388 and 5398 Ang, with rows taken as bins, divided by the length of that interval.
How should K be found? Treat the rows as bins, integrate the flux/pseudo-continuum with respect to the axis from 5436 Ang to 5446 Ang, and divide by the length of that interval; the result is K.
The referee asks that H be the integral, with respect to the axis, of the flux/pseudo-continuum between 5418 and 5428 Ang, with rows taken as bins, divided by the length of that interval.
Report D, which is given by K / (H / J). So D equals 1.01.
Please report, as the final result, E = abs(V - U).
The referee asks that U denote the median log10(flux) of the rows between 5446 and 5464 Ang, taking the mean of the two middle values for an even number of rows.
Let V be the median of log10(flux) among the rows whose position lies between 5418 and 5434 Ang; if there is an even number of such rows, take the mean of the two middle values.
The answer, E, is 0.002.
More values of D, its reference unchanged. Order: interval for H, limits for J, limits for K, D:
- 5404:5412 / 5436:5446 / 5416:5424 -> 1.08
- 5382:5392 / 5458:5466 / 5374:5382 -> 0.98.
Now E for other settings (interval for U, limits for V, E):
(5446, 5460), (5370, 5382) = 0.001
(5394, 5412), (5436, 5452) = 0.021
